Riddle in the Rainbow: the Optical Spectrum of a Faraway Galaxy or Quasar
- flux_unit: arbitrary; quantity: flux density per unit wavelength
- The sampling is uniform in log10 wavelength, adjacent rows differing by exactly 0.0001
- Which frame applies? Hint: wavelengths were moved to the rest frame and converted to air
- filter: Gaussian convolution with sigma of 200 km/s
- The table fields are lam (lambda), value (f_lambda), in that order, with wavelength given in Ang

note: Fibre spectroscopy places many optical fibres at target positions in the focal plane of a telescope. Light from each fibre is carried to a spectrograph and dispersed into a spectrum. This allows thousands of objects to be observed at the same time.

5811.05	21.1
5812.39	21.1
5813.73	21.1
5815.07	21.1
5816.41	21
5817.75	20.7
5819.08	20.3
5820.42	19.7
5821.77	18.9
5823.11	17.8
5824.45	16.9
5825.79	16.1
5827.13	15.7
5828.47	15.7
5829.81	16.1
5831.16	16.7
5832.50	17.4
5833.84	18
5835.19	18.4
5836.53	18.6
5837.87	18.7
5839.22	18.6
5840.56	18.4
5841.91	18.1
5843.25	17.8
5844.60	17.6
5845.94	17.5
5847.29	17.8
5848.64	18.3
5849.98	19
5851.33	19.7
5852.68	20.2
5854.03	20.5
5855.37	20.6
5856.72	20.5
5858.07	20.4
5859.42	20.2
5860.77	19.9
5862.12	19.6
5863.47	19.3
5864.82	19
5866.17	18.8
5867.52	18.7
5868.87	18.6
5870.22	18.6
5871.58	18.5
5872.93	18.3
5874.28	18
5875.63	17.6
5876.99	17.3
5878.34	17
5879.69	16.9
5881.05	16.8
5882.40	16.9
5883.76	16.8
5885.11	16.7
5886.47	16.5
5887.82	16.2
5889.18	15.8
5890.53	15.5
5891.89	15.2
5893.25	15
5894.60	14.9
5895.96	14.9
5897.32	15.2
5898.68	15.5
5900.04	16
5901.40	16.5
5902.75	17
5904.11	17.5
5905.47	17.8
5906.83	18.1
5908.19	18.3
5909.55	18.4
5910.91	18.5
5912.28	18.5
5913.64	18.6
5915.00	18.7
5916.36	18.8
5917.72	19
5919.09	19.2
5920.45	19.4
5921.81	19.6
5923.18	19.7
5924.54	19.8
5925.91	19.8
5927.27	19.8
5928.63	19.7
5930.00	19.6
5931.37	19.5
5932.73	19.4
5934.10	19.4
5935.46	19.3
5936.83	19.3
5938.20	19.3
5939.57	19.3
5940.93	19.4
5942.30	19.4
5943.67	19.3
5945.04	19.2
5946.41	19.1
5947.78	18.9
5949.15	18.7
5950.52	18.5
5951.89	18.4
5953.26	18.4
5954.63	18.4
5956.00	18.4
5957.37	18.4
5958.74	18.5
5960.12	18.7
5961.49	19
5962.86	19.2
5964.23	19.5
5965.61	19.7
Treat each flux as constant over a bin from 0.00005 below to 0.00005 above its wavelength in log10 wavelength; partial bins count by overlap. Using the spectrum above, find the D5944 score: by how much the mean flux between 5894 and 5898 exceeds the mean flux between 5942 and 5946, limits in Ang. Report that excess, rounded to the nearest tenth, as -4.3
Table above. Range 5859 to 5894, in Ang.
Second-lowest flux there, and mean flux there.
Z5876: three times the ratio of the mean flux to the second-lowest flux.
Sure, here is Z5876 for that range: 3.47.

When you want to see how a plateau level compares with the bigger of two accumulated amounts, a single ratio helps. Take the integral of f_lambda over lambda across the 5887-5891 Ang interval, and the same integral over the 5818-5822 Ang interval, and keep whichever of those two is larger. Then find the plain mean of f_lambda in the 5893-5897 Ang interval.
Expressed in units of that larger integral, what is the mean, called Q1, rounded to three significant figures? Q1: 0.189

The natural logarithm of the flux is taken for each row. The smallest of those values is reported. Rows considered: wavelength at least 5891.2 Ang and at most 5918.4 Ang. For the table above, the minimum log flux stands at 2.70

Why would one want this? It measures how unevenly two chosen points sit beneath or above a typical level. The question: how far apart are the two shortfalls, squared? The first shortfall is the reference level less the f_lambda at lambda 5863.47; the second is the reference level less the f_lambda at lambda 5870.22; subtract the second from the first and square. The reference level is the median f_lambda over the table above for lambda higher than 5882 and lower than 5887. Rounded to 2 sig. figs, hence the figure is 0.49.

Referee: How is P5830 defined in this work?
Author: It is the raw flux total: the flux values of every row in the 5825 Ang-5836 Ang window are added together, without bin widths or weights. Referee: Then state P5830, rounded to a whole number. 134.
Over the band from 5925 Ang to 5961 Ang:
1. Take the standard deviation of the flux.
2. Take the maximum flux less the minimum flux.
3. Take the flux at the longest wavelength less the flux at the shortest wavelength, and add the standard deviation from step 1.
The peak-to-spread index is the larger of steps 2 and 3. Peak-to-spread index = 1.4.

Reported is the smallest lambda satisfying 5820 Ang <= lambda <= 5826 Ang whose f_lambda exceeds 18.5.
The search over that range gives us 5820.42 Ang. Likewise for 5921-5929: 5921.81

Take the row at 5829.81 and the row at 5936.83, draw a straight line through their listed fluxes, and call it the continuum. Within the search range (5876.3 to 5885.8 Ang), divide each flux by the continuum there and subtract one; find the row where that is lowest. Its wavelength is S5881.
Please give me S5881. 5885.11 Ang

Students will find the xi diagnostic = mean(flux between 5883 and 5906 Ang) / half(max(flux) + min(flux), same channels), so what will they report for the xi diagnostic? 0.982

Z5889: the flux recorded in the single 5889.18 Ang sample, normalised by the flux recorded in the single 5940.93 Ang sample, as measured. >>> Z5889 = 0.81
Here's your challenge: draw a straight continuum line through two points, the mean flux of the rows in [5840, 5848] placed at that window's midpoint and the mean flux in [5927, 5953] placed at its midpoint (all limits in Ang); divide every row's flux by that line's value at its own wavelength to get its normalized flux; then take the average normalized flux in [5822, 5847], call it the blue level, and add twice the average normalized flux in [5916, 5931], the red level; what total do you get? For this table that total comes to 3.04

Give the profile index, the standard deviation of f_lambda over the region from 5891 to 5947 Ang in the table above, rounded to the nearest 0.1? 1.6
